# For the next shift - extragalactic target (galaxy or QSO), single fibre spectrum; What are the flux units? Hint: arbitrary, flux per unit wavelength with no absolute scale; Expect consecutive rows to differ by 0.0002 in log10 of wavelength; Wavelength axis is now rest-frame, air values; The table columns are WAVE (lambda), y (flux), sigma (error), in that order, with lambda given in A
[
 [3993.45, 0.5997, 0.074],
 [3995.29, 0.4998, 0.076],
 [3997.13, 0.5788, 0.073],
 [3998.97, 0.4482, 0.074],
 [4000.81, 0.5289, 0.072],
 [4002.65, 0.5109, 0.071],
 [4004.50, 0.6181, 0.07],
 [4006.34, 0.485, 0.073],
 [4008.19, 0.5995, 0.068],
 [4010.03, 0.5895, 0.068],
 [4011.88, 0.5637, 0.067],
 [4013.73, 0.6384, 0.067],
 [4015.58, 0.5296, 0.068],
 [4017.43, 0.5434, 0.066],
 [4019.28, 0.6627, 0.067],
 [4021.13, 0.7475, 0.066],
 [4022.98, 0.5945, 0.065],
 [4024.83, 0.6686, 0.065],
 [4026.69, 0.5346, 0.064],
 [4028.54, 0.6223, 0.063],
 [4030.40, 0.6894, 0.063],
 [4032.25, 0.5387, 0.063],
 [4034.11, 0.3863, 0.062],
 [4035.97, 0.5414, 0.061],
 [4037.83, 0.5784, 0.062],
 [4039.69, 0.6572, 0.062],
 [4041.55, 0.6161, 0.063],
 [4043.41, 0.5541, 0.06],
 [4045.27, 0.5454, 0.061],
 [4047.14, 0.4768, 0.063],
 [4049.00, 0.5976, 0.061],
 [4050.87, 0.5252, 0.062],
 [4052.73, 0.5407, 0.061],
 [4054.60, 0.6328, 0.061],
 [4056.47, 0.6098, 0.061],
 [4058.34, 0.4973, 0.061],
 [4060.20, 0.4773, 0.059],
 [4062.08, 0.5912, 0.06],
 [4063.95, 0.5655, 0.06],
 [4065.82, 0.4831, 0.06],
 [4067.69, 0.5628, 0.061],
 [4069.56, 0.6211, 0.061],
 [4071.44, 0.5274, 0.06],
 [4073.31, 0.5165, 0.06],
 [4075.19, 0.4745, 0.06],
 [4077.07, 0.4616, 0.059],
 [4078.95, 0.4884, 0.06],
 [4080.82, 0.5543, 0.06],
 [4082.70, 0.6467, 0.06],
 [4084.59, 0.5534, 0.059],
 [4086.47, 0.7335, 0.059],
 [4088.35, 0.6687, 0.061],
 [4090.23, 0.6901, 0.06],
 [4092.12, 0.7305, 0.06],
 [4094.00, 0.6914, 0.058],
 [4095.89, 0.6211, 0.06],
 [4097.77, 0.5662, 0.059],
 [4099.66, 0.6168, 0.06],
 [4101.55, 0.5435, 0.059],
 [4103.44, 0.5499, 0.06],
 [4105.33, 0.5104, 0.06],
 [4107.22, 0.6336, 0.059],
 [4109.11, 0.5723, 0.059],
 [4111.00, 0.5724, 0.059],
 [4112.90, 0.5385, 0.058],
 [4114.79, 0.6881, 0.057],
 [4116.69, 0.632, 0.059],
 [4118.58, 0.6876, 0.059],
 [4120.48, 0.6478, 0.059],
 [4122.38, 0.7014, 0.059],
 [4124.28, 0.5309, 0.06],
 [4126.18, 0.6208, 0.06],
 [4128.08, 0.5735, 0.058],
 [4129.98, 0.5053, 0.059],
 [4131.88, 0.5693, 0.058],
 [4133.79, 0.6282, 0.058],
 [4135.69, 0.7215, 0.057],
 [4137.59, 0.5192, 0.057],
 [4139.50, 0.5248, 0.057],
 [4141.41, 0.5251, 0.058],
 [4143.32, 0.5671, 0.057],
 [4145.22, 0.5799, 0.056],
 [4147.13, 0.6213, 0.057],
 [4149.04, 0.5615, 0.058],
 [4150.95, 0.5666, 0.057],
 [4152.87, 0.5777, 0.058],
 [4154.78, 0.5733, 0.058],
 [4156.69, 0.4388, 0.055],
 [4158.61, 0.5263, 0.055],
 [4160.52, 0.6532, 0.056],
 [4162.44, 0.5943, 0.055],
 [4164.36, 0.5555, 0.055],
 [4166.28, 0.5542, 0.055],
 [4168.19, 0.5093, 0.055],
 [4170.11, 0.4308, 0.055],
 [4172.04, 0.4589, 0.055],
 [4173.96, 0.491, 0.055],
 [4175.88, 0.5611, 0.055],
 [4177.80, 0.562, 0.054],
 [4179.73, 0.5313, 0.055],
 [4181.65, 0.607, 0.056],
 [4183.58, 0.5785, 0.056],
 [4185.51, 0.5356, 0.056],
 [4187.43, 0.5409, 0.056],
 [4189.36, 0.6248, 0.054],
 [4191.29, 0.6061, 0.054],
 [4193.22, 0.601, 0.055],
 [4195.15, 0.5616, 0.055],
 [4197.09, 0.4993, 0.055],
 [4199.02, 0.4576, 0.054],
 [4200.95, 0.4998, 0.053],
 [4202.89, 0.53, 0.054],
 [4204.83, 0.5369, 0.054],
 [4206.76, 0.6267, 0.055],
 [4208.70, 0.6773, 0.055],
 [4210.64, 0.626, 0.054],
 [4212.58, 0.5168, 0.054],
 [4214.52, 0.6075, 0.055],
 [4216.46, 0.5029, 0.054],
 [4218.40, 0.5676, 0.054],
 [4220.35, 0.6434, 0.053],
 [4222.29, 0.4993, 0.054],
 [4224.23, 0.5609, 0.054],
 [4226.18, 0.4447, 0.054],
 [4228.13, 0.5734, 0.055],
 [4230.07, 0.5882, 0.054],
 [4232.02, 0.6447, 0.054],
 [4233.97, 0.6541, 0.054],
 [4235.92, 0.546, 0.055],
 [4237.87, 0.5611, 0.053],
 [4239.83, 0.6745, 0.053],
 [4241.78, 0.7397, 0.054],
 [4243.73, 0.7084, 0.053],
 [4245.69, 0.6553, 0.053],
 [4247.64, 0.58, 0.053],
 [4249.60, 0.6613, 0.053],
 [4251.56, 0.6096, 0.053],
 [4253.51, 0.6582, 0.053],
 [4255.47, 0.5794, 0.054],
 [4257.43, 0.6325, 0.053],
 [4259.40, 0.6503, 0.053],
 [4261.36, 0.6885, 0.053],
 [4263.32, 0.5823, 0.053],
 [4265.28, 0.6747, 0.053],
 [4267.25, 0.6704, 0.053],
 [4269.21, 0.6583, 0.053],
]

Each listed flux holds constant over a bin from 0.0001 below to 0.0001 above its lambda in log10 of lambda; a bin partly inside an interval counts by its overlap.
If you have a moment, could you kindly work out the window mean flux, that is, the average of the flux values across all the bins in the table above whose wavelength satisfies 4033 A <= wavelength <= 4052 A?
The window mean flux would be 0.548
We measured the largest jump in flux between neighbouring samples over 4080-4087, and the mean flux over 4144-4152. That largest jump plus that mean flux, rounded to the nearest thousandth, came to 0.762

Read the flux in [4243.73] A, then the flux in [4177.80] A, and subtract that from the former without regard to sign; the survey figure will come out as 0.146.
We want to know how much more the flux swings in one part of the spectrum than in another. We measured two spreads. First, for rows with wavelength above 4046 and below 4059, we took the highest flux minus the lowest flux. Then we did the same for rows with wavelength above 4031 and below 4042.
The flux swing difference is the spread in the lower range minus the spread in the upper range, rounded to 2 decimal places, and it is 0.11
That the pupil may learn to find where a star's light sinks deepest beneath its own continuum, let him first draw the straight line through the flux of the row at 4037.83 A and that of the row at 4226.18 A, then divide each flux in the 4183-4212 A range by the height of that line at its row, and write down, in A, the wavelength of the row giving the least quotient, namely 4199.02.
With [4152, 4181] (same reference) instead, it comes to 4156.69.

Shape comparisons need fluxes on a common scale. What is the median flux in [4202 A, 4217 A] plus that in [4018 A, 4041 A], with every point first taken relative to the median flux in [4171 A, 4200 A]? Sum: 2.10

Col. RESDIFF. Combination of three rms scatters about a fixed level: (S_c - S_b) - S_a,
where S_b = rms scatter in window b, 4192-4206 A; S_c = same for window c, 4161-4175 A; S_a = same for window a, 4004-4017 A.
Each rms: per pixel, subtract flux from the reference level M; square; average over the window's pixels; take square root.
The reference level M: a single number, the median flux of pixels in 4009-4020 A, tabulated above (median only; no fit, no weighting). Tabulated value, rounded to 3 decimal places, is -0.032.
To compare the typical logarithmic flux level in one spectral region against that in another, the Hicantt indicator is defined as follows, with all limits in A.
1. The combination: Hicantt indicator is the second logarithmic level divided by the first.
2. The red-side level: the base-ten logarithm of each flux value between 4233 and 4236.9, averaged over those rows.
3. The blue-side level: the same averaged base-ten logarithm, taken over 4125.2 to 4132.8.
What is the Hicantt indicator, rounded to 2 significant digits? 1.1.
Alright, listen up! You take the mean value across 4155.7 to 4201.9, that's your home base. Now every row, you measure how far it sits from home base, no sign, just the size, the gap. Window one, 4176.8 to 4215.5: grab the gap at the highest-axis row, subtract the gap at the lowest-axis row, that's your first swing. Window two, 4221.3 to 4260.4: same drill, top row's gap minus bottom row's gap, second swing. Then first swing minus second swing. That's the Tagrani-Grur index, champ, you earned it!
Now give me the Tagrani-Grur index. -0.02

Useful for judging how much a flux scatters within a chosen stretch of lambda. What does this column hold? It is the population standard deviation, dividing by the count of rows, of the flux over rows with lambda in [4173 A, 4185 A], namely 0.037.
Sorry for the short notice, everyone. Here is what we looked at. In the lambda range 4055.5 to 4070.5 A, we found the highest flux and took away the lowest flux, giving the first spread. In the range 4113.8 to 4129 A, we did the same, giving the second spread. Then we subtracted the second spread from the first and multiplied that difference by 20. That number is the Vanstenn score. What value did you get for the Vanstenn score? -0.5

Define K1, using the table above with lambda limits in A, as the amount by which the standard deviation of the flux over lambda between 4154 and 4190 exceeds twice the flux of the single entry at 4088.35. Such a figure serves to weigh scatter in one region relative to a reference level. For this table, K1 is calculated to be -1.28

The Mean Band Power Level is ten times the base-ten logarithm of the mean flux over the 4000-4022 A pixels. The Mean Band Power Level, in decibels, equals -2.33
